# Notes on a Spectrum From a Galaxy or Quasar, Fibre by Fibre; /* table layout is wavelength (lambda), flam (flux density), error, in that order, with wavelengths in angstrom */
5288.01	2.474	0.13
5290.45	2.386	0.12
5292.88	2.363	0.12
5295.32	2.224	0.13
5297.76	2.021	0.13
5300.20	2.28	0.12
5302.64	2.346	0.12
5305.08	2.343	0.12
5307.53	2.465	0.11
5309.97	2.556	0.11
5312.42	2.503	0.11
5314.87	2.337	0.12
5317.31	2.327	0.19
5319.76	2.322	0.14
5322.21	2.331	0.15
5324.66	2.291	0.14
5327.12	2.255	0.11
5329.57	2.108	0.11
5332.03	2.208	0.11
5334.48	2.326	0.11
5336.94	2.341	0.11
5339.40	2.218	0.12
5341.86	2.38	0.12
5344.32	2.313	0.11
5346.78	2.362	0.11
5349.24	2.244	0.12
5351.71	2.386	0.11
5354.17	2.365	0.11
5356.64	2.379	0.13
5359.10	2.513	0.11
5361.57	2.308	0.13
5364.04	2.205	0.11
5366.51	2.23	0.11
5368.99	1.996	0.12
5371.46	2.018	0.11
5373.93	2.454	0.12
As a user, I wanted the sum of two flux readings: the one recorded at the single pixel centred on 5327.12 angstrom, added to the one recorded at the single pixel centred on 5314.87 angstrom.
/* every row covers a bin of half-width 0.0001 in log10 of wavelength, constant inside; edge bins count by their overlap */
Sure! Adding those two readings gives 4.59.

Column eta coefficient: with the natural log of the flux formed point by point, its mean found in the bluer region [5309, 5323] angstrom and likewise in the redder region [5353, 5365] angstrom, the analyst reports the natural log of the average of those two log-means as -0.15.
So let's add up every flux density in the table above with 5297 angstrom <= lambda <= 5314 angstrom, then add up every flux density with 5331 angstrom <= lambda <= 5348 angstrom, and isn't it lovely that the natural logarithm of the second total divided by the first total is -0.02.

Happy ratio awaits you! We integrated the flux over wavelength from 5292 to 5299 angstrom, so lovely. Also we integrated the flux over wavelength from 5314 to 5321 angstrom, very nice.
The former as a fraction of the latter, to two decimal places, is 0.94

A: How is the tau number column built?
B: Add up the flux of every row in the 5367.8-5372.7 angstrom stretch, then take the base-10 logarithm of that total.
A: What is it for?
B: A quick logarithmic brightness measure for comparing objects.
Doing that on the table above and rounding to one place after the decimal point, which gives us 0.6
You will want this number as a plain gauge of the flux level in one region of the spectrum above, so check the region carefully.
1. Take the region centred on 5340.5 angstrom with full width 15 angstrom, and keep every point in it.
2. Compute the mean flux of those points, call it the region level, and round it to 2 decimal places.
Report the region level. 2.32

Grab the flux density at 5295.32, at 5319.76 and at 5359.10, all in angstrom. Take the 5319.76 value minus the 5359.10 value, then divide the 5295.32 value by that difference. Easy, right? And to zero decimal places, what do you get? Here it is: -12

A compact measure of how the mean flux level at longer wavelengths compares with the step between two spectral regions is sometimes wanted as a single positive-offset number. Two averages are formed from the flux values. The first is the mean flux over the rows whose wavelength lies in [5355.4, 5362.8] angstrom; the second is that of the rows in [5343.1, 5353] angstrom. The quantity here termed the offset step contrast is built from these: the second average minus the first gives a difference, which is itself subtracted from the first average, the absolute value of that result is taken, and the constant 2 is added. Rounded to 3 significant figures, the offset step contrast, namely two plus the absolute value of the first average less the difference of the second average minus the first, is 4.47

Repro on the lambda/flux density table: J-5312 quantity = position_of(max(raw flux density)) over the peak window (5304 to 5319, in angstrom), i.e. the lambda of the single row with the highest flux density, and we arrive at 5309.97 angstrom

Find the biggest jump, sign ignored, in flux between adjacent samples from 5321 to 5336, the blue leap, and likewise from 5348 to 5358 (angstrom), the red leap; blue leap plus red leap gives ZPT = 0.29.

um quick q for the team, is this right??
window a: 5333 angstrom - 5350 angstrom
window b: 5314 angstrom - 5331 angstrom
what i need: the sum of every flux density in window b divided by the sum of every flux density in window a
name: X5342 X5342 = 1.0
